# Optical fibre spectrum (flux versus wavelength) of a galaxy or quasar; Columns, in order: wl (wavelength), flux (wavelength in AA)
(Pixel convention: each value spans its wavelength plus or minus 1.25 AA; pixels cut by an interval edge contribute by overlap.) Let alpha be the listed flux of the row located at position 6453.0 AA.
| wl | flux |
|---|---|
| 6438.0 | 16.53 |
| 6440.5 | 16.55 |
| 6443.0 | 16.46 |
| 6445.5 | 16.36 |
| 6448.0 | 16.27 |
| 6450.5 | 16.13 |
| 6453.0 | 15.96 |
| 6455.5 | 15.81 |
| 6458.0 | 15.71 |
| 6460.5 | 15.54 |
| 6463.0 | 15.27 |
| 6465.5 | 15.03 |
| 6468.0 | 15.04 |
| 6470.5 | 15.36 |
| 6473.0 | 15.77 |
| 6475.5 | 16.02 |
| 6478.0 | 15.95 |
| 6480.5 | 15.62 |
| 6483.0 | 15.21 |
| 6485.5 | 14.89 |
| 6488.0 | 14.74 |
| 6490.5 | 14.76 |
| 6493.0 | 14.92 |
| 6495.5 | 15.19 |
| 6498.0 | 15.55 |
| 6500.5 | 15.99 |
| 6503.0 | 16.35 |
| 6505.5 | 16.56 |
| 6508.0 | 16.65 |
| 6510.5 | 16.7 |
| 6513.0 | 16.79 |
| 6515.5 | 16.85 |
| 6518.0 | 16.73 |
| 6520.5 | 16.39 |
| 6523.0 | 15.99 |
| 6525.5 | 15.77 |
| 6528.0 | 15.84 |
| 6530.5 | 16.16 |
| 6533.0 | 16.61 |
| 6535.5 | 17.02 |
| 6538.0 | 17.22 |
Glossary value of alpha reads 15.96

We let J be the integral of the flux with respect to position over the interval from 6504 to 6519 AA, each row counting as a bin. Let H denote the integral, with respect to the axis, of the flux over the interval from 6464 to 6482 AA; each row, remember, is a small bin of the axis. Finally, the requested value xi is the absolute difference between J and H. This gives 29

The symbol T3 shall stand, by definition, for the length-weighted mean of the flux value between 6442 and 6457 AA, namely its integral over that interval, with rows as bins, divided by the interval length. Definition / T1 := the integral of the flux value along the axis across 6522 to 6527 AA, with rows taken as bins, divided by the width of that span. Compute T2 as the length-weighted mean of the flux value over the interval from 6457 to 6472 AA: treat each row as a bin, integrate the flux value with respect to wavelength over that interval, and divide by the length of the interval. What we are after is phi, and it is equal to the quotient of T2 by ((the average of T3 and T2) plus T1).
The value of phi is 0.48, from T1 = 15.9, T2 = 15.3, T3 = 16.2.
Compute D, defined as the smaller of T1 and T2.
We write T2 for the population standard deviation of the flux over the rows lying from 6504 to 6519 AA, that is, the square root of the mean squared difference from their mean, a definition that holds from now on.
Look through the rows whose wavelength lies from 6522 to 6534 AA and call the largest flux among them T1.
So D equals 0.09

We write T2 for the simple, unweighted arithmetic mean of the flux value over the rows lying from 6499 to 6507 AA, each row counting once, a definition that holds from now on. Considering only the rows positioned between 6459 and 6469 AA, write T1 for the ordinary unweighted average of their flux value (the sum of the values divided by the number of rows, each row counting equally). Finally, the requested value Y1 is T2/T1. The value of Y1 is 1.07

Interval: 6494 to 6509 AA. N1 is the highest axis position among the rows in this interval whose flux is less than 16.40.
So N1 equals 6503.0 AA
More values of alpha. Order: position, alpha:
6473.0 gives 15.77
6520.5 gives 16.39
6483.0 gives 15.21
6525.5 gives 15.77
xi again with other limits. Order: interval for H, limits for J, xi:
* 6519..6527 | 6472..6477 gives 49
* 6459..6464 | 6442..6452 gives 86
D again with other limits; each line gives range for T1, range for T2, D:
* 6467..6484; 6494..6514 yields 0.55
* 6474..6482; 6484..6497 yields 0.16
